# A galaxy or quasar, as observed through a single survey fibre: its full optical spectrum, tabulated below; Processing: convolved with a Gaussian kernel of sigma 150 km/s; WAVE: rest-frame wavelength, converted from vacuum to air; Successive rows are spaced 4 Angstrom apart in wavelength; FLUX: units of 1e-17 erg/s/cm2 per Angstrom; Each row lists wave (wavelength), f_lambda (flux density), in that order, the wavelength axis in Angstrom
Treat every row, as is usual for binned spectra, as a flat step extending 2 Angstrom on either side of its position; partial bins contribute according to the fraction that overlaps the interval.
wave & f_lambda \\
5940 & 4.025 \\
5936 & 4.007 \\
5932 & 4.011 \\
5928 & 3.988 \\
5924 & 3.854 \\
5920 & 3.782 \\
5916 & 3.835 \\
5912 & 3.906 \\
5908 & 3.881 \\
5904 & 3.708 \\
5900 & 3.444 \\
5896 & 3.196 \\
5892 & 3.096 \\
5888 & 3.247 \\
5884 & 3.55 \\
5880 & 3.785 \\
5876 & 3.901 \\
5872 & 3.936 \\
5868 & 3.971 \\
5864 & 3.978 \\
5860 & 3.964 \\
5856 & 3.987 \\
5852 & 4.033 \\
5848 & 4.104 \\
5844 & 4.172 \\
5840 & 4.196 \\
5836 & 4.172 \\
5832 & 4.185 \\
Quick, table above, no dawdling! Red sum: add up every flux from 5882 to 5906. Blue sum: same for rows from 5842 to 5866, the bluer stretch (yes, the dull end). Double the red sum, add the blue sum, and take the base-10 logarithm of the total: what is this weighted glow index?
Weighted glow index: 1.81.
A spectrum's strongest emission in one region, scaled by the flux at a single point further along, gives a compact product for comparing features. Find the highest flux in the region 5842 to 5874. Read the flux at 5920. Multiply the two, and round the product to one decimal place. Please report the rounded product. 15.8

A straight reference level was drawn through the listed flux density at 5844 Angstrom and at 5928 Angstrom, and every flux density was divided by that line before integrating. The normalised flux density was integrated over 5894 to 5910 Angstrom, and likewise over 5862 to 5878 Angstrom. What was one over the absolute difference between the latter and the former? 0.79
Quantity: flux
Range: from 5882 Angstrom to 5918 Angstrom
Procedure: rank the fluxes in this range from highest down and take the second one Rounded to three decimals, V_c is 3.881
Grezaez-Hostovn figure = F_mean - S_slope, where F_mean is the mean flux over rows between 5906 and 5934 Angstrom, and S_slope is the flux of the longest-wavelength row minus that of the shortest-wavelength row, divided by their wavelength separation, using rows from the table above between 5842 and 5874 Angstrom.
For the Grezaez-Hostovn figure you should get 3.90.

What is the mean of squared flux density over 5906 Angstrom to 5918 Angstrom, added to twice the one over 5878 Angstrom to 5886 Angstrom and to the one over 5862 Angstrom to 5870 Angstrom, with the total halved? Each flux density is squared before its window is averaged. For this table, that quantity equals 29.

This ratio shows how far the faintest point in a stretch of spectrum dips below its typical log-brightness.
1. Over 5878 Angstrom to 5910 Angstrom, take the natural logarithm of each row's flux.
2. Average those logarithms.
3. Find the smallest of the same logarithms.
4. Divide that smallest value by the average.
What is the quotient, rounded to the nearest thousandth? 0.907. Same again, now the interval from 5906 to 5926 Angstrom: 0.987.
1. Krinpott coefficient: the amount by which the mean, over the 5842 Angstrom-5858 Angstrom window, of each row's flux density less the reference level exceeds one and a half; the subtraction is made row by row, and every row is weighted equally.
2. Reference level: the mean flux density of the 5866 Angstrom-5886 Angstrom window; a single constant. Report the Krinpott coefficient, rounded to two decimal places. -1.25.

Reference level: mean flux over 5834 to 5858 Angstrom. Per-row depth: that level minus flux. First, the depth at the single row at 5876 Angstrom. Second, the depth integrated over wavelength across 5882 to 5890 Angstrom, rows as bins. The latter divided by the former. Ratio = 27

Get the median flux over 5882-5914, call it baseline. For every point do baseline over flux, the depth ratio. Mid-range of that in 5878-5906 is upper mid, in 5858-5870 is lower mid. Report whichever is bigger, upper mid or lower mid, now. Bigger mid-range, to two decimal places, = 1.03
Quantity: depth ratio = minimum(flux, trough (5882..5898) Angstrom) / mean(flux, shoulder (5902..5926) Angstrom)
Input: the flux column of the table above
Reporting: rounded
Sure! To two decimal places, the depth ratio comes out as 0.81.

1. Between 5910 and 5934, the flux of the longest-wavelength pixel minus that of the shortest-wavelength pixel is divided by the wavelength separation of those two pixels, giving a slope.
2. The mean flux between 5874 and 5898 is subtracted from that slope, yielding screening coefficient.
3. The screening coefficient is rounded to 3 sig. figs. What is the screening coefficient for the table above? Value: -3.46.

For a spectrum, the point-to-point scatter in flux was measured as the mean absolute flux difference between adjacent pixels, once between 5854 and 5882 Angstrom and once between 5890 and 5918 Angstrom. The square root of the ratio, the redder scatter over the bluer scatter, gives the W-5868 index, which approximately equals 1.96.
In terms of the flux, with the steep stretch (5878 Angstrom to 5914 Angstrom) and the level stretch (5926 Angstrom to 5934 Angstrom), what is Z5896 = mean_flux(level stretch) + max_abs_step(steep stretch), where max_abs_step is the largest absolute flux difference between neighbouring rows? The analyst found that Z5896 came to 4.3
